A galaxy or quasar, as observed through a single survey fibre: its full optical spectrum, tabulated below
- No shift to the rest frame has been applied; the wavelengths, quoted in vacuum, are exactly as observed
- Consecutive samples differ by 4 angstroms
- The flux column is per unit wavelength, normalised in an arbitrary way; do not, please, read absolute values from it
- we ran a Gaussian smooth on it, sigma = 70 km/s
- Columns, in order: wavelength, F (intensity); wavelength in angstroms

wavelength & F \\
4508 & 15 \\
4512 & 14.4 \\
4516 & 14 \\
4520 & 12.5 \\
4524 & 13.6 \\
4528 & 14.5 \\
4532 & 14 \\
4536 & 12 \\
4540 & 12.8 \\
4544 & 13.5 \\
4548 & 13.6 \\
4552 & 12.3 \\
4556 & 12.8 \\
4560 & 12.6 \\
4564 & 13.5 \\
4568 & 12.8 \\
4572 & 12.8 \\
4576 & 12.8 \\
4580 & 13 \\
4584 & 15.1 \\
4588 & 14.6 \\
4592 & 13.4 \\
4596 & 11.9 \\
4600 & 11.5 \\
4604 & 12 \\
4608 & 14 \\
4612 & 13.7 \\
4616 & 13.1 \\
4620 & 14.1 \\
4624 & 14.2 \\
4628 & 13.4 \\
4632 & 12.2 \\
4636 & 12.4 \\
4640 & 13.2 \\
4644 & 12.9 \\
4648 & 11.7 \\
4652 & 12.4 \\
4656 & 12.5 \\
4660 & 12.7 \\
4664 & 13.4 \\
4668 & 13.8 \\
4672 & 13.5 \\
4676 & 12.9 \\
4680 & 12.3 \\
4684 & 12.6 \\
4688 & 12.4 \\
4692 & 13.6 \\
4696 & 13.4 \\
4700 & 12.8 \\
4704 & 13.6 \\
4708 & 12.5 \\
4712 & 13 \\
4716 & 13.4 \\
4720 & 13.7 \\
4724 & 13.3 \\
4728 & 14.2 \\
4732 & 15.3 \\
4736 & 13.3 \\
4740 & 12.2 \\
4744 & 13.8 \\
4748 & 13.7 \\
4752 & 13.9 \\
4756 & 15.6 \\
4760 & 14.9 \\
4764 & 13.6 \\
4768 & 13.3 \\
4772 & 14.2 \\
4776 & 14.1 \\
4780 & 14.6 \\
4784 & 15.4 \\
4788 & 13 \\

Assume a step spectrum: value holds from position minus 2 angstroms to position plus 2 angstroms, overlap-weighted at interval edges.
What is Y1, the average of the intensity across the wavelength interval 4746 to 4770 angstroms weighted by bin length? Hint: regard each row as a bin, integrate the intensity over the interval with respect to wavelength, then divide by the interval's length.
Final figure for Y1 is 14.2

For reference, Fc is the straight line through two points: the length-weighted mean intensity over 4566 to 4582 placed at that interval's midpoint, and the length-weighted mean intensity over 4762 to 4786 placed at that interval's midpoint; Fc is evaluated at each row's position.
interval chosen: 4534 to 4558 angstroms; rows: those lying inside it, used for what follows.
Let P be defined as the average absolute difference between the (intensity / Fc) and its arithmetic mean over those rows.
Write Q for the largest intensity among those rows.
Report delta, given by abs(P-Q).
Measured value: 13.6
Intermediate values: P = 0.038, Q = 13.6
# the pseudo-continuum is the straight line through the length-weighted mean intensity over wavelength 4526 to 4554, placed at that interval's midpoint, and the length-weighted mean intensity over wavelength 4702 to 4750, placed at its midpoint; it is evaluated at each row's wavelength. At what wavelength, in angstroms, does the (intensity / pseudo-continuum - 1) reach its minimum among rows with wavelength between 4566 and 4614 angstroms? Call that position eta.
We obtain 4600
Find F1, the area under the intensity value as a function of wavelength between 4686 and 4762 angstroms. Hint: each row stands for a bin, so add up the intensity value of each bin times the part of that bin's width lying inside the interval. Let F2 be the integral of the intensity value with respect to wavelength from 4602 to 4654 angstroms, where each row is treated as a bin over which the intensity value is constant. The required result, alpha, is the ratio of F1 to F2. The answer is 1.53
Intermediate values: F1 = 1034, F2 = 677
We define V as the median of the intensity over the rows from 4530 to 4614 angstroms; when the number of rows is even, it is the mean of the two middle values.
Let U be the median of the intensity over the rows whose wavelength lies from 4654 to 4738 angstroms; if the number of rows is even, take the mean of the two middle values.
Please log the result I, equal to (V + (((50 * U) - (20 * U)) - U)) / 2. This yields 199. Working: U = 13.3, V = 12.8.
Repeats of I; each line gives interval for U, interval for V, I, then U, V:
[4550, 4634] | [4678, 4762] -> 195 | 13.0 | 13.4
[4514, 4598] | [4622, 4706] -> 195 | 13.0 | 12.9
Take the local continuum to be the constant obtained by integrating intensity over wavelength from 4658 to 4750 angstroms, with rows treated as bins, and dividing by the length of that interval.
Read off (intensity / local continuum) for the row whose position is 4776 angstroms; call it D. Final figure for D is 1.06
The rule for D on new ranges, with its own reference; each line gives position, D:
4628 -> 1.01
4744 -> 1.04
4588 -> 1.10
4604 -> 0.90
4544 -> 1.02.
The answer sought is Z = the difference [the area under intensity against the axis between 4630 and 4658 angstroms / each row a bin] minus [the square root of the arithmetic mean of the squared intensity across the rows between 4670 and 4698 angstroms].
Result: 336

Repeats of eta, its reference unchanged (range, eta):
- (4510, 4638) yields 4600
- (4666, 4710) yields 4680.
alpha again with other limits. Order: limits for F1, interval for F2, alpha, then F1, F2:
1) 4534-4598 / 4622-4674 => 1.24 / 838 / 673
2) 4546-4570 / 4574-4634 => 0.39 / 310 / 796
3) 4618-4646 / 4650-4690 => 0.72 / 370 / 514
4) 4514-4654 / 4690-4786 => 1.38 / 1836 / 1326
